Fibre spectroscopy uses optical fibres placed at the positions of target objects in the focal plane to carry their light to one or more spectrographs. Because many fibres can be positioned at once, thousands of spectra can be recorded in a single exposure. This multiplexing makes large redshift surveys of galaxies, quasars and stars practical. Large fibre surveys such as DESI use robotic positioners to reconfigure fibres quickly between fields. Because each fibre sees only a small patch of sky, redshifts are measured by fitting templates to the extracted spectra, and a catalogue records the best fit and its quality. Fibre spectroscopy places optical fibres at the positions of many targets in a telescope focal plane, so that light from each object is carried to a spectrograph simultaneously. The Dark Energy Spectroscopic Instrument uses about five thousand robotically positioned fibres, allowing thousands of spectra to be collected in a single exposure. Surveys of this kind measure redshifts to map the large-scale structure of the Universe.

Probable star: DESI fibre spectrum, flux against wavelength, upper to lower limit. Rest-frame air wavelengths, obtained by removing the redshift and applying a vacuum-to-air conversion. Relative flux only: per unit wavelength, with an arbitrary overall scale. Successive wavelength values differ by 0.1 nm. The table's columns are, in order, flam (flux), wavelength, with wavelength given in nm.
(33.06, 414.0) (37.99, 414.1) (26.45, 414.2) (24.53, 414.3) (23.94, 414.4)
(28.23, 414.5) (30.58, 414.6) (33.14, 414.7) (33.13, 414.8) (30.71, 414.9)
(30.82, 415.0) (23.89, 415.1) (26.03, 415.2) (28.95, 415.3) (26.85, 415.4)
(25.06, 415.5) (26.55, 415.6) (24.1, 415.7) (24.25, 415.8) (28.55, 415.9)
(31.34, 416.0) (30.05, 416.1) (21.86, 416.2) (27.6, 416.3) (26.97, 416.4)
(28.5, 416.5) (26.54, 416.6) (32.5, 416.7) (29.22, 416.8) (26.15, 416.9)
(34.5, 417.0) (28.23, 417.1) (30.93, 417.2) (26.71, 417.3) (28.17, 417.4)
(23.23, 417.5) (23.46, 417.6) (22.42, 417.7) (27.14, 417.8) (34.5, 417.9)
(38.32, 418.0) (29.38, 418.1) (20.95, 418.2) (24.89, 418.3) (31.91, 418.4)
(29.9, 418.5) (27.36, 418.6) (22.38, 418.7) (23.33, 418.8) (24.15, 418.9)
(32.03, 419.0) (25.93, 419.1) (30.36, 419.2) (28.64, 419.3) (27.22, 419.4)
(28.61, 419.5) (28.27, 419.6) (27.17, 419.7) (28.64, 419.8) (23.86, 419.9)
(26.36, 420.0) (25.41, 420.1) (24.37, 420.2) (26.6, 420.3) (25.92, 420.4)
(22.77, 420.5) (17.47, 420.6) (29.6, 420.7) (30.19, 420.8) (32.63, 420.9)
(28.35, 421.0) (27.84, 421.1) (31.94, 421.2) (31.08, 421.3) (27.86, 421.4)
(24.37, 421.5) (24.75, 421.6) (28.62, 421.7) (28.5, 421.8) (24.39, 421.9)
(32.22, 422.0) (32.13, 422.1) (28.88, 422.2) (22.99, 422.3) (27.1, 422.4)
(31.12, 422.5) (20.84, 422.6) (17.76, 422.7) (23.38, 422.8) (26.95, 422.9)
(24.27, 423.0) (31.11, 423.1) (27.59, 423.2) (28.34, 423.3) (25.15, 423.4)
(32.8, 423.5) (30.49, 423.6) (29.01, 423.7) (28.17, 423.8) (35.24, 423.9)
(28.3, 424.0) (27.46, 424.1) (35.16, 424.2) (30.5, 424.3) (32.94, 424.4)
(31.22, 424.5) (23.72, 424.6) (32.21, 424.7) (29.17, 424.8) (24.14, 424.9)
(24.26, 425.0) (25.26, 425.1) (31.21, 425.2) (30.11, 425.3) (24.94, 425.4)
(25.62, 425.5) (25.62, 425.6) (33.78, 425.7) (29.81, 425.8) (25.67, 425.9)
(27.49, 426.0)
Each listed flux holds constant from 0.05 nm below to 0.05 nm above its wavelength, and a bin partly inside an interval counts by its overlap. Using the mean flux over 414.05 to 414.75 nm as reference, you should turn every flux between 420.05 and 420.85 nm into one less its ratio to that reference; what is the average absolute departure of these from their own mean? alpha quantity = 0.096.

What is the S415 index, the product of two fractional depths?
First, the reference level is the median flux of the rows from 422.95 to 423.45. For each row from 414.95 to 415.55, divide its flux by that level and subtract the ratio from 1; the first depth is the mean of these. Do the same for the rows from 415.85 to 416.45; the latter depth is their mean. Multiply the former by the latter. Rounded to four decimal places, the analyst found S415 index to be -0.0001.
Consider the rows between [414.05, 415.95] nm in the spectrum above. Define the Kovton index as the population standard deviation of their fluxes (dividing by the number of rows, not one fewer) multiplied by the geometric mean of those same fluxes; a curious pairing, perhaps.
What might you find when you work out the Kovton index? 105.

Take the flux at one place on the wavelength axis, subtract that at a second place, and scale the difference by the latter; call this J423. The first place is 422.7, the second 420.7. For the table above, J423 -0.40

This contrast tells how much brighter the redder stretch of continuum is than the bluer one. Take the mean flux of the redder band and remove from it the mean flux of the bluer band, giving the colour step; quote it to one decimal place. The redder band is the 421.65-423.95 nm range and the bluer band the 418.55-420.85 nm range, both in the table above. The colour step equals 1.3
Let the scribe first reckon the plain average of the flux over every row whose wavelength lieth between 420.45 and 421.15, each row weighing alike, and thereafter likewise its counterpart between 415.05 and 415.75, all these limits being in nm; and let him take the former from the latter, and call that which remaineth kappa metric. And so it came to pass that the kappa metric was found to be -1.1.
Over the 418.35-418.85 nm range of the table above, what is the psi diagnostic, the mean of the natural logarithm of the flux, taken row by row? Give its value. 3.29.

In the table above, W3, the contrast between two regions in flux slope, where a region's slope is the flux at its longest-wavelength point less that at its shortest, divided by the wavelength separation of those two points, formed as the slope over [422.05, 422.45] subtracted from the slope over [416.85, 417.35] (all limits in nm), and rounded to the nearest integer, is 18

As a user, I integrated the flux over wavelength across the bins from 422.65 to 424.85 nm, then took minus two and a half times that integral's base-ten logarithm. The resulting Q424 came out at -4.50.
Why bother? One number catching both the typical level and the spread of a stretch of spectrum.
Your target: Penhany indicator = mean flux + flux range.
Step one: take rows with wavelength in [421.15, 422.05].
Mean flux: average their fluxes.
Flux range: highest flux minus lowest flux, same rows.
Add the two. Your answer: 36.0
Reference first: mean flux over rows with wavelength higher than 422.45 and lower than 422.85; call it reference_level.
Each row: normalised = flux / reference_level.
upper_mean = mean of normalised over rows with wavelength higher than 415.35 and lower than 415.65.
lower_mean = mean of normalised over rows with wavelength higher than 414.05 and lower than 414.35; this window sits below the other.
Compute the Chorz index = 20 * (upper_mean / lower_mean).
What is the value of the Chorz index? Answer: 18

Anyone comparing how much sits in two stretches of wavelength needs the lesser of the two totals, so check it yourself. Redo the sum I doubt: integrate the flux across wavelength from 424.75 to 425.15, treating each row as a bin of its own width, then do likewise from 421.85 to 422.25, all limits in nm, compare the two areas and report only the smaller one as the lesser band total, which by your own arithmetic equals 10.3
